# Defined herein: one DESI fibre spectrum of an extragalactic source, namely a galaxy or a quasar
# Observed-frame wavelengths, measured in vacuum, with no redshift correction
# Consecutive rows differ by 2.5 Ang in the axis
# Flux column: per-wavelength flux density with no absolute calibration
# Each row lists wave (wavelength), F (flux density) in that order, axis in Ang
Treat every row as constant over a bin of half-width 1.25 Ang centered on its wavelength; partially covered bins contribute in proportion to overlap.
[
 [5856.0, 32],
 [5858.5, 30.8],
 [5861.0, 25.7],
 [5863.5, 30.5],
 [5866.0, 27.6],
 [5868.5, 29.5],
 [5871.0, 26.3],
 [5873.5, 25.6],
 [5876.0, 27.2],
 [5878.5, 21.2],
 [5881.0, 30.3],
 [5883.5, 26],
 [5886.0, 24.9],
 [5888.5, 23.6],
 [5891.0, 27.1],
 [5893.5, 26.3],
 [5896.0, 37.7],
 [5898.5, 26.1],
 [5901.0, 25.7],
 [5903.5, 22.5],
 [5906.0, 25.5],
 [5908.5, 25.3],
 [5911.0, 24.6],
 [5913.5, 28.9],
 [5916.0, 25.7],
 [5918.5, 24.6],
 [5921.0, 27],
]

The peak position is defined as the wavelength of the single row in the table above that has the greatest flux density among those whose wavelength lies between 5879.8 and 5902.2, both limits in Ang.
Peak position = 5896.0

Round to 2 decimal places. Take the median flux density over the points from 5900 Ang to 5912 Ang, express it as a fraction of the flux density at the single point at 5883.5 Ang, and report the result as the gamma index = 0.97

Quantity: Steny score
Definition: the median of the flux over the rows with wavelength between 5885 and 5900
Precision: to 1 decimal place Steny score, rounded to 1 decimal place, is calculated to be 26.2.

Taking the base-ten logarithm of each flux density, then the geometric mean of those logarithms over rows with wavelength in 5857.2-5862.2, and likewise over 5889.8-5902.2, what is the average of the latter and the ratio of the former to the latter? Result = 1.22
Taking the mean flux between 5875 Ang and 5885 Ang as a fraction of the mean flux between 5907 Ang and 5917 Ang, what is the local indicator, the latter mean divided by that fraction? 26.1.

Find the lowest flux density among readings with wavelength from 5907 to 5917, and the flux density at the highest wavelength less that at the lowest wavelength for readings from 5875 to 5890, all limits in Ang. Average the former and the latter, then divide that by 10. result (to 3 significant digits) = 1.05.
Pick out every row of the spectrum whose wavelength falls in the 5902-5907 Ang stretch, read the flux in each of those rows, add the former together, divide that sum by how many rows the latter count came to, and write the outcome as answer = 24.0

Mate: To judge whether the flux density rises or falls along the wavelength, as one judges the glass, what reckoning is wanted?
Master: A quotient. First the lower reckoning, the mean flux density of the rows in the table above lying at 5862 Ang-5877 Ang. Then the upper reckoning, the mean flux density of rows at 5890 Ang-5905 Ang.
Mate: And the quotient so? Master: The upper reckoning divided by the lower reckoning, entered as 0.992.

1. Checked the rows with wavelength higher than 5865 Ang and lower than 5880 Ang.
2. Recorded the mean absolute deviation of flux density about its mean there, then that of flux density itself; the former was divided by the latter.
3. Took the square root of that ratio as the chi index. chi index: 0.268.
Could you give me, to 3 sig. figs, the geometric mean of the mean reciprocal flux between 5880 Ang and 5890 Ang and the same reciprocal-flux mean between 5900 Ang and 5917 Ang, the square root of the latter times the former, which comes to 0.0390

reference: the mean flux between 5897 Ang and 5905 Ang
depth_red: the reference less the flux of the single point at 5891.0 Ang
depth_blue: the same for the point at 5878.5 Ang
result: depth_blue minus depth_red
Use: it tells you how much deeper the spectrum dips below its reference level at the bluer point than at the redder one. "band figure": 5.9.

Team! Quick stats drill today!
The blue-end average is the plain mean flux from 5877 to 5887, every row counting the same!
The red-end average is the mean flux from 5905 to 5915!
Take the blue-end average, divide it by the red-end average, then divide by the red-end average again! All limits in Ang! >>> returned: 0.038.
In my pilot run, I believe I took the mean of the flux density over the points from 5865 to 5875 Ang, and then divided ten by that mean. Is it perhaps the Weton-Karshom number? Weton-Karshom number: 0.367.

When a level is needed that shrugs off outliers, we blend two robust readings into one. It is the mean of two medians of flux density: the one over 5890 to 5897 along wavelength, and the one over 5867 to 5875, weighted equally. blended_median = 26.7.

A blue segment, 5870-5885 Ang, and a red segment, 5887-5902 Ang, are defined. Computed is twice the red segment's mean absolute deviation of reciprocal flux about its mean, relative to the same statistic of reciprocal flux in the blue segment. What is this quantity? 2.36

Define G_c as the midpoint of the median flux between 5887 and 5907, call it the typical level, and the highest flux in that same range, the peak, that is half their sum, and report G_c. 31.8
